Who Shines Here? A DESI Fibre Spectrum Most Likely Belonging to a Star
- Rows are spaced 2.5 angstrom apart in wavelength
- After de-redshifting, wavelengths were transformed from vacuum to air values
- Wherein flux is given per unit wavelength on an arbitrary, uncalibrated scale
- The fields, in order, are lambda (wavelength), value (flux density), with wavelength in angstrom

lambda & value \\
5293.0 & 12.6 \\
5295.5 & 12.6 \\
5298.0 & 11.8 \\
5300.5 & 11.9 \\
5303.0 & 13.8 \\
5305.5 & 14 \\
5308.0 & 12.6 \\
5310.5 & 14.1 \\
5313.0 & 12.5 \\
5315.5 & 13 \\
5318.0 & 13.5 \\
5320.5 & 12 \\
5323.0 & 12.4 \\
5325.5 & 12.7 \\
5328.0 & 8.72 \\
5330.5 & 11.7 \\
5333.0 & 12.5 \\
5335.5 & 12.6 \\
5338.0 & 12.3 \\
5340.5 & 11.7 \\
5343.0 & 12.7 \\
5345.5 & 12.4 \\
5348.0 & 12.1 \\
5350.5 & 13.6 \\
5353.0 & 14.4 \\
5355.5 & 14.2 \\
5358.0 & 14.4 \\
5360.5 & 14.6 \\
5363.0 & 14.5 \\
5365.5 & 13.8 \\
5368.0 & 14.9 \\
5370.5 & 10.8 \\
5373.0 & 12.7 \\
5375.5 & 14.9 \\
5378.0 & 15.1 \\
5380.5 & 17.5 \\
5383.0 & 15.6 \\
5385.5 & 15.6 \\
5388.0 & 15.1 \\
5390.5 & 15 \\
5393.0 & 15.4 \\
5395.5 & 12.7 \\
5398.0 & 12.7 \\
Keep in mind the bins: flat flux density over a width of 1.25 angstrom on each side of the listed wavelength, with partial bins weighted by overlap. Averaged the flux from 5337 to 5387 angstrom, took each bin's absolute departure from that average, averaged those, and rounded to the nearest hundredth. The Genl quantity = 1.29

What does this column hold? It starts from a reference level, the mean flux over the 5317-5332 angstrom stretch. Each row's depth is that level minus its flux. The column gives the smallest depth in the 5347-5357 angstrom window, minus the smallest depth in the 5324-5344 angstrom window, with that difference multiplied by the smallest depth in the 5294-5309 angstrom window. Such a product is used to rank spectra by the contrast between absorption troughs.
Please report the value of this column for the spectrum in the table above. 3.7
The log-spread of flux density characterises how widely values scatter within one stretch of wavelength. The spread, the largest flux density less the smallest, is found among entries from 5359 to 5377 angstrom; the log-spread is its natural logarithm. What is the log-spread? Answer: 1.4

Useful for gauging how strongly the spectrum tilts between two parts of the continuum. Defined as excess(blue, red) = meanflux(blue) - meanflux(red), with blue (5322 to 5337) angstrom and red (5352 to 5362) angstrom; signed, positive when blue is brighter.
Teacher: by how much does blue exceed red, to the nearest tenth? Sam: -2.6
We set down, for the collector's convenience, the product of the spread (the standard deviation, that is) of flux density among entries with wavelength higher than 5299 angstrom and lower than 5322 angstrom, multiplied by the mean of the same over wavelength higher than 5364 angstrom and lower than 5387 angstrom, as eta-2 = 12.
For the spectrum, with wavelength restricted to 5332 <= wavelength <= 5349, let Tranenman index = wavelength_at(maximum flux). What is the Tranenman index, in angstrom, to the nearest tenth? 5343.0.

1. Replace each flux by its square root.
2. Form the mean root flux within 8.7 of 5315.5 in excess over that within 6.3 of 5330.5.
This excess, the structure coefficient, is 0.18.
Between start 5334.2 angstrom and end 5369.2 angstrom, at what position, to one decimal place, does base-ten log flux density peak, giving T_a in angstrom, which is 5368.0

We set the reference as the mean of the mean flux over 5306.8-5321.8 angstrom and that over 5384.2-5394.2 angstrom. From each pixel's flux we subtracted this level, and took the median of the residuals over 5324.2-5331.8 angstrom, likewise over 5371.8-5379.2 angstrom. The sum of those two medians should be -1.6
